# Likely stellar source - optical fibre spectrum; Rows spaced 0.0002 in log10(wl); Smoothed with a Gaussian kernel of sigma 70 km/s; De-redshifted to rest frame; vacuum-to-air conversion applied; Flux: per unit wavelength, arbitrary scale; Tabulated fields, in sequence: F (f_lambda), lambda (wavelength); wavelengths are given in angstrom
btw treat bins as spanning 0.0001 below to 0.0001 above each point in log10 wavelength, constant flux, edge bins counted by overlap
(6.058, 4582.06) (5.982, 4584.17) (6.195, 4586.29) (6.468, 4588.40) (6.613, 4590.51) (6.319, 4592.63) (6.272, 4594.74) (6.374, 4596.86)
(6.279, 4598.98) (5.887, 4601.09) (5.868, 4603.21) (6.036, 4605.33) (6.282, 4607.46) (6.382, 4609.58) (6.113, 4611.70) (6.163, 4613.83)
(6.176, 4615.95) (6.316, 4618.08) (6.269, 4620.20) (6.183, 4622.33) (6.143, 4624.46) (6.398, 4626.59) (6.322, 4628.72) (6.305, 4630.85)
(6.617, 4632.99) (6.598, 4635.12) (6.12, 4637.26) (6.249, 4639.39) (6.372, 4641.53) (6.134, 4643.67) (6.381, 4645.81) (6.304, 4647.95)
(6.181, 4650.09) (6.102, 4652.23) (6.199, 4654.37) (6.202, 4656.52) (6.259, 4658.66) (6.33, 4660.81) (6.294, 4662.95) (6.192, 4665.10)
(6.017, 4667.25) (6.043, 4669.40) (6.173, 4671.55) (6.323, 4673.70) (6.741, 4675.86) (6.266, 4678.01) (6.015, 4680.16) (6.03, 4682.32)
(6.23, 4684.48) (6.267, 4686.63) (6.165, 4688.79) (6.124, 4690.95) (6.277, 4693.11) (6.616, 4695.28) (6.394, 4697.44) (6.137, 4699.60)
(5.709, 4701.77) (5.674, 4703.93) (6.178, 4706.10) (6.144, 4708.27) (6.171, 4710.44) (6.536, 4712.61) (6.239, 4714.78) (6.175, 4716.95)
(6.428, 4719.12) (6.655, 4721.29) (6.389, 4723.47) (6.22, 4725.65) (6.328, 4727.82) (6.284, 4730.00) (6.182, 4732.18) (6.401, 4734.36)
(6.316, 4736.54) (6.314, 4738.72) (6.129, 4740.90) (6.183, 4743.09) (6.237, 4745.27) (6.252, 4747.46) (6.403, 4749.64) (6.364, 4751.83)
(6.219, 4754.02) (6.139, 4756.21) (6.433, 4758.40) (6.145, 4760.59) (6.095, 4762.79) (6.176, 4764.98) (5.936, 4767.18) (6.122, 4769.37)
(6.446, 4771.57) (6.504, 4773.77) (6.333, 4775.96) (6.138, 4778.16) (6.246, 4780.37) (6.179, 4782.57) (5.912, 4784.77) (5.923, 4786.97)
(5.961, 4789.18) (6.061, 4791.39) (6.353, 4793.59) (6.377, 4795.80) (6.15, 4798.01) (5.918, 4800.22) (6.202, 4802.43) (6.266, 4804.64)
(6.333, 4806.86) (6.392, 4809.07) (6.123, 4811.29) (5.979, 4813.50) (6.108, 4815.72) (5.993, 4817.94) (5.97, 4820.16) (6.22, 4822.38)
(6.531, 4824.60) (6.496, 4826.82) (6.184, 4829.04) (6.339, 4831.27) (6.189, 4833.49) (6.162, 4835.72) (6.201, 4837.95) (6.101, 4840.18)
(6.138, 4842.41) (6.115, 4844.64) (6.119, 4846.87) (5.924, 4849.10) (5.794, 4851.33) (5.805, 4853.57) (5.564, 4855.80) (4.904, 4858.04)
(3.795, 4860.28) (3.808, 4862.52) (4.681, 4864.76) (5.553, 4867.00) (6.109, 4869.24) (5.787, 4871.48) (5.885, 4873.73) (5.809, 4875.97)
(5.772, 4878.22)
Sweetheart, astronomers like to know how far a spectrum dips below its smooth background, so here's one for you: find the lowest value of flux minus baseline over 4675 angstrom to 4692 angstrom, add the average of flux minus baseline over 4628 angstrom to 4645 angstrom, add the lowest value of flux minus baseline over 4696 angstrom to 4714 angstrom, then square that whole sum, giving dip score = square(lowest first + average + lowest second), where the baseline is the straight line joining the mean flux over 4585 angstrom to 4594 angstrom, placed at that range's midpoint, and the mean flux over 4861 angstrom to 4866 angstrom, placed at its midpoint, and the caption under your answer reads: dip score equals 0.7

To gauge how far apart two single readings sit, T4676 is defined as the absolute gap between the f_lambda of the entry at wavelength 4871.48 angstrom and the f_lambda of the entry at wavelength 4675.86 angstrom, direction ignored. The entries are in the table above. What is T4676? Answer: 0.95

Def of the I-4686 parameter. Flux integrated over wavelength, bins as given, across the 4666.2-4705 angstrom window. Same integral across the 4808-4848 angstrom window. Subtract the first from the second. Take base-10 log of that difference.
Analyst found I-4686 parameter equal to 0.9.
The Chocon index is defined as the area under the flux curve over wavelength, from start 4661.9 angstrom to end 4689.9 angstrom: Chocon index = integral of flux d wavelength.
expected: 174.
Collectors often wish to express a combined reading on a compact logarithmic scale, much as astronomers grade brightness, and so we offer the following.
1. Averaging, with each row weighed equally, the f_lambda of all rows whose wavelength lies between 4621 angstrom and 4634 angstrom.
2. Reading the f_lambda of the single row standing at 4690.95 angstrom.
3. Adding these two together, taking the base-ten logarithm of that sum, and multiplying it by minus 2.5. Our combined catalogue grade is -2.738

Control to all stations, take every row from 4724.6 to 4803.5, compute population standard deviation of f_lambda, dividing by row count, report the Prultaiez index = 0.15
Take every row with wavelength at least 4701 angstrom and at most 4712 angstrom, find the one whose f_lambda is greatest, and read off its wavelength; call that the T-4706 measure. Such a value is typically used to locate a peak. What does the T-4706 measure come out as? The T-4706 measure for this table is 4706.10 angstrom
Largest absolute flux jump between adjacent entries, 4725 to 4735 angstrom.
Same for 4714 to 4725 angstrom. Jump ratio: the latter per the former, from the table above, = 1.2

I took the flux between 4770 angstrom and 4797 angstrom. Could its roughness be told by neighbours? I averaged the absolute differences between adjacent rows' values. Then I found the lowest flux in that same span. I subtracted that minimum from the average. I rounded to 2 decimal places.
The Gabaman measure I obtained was -5.79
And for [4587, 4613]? -5.70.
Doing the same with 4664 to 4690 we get -5.84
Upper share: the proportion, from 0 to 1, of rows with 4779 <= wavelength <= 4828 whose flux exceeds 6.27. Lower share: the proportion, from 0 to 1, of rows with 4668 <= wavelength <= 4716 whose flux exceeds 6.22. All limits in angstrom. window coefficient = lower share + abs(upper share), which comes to 0.73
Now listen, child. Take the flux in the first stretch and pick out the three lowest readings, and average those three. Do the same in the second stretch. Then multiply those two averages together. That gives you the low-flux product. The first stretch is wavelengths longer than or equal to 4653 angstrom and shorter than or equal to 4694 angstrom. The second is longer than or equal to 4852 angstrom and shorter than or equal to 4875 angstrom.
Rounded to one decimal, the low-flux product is 24.7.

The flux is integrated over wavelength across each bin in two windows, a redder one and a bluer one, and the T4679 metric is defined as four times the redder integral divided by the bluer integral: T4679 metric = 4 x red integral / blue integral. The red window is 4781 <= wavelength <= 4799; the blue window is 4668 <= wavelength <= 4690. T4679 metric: 3.2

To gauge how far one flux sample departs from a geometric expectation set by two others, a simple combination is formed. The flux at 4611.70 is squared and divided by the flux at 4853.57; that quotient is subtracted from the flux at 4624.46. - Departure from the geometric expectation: -0.29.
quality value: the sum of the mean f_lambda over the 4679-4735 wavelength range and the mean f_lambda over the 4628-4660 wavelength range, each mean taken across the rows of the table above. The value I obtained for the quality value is 12.5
